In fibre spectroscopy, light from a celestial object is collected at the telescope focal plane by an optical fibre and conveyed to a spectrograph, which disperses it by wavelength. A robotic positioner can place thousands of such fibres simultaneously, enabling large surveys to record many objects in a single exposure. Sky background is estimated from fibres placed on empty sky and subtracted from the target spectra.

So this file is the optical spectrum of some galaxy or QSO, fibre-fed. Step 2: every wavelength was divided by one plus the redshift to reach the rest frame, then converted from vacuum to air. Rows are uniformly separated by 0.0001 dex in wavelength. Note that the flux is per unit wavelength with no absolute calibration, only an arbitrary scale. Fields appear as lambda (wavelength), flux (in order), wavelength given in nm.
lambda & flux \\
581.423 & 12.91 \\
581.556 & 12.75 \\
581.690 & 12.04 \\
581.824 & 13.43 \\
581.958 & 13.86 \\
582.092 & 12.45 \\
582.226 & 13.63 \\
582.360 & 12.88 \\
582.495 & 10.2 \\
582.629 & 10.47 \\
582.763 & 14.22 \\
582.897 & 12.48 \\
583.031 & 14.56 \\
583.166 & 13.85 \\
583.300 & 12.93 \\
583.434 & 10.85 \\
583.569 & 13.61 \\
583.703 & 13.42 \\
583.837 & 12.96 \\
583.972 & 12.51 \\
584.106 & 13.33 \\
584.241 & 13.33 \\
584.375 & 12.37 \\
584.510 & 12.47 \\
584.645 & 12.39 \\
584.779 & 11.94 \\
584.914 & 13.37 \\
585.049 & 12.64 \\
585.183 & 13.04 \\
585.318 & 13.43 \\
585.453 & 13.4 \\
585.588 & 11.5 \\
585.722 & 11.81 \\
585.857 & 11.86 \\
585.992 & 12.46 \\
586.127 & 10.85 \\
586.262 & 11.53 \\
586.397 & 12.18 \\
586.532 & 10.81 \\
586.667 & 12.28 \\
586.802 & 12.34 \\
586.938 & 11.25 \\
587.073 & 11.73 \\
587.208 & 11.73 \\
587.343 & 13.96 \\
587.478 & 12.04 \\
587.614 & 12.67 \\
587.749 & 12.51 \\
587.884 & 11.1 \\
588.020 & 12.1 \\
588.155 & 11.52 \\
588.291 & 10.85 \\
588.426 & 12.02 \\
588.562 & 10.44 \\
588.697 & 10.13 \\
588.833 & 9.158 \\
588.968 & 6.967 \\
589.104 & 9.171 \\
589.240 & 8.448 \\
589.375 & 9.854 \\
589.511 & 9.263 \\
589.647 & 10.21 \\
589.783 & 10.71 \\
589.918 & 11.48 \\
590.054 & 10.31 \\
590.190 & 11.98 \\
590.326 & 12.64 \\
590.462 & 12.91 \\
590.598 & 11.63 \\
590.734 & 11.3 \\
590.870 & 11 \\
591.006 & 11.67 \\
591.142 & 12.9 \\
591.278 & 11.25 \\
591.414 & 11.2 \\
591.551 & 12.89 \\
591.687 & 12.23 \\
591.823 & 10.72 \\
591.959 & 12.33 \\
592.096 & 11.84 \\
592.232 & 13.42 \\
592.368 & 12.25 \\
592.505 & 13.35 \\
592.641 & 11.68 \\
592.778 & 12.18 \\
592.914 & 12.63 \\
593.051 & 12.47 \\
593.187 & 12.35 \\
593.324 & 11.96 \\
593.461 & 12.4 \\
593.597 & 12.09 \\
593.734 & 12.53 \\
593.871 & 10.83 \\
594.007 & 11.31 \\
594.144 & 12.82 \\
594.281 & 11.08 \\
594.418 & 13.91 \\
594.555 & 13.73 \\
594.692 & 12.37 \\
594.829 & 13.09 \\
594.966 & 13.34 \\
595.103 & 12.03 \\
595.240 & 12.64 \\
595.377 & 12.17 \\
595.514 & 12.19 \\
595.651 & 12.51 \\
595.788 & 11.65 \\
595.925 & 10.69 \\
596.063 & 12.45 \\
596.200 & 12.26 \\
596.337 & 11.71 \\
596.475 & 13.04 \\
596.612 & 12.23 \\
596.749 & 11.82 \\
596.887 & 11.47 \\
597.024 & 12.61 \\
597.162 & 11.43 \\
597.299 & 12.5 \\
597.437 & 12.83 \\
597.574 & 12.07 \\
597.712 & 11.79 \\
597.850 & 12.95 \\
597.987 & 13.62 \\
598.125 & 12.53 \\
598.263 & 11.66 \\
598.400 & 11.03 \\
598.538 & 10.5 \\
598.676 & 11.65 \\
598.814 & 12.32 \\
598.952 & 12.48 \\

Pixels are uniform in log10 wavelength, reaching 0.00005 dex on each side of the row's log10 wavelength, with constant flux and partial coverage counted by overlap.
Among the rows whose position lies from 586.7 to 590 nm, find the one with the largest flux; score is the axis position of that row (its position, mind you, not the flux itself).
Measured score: 587.343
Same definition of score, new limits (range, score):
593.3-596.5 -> 594.418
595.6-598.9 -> 597.987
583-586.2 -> 583.031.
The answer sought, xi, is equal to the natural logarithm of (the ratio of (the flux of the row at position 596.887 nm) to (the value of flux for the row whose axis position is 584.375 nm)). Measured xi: -0.08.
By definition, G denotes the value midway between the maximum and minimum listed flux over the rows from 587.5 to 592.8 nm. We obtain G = 10.2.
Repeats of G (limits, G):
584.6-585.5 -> 12.7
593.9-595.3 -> 12.5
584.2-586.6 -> 12.1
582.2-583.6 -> 12.4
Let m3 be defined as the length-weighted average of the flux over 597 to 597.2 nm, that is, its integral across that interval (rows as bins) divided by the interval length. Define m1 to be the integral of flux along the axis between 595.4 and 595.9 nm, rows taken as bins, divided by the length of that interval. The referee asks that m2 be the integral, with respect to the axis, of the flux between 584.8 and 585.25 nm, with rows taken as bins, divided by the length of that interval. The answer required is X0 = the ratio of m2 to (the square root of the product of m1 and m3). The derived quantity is 1.08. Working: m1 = 12.0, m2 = 12.9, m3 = 11.9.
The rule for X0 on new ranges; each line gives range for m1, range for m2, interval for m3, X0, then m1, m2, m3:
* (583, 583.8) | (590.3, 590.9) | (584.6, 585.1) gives 0.93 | 13.1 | 11.9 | 12.6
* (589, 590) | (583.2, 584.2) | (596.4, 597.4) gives 1.18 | 9.8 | 12.9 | 12.2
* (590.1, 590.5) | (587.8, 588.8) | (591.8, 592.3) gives 0.91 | 12.4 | 11.1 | 12.2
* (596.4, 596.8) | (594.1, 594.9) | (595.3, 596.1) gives 1.06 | 12.4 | 12.8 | 11.9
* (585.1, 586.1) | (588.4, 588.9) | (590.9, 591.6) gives 0.85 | 12.4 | 10.3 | 11.9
